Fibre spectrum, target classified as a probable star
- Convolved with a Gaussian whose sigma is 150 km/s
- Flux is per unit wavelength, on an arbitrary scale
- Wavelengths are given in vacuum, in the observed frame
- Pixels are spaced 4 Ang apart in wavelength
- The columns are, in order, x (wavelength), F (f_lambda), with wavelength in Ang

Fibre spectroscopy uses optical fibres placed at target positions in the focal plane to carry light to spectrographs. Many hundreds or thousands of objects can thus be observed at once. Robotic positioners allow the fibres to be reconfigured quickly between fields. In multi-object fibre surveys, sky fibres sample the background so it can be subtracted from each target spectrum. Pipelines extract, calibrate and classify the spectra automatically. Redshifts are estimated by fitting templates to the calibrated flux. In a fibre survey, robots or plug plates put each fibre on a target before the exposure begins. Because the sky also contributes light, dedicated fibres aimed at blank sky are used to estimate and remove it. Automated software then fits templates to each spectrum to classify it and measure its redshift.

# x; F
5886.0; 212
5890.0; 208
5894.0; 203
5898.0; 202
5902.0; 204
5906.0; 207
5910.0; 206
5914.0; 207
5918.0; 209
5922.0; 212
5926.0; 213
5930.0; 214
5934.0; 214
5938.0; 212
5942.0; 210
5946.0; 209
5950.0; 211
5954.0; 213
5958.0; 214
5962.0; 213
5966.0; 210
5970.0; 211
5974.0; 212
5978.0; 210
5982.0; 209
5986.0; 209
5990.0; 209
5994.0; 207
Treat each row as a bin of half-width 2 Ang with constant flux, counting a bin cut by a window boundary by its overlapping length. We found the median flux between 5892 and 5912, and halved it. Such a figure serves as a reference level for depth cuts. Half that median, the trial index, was 102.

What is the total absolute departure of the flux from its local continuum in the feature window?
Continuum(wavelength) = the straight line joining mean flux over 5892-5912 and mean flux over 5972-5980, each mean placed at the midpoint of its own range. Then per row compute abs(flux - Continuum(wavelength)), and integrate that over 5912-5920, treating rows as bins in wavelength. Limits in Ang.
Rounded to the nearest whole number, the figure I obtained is 19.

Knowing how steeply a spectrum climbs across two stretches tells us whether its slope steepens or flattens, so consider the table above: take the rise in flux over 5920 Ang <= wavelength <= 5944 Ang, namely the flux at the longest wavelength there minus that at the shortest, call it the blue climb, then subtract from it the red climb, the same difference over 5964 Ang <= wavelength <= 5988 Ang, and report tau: -1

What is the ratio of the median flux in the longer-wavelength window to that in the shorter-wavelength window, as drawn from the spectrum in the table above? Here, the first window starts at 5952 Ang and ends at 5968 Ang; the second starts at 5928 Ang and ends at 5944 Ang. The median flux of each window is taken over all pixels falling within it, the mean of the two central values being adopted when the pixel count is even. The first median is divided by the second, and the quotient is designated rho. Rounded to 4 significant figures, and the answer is 1.000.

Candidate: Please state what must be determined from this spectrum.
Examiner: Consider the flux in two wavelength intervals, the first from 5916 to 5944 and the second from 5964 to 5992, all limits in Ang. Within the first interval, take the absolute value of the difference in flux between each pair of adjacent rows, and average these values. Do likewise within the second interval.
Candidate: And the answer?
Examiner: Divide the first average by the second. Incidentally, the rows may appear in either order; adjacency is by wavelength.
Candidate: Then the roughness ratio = 1.80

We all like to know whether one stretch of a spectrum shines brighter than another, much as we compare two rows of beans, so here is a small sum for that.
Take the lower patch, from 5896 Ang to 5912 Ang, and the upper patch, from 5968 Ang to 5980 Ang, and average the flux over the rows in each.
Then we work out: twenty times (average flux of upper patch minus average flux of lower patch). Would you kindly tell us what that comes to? 125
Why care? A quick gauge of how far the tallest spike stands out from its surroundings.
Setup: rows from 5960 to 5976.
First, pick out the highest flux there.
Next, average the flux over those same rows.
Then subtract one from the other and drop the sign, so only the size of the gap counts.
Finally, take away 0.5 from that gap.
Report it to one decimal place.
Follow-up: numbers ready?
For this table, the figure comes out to 1.0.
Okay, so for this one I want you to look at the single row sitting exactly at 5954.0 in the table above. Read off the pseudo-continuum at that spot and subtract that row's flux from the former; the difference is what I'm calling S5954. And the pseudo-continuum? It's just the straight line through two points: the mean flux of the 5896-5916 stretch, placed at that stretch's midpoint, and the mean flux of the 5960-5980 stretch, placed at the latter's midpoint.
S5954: -3.3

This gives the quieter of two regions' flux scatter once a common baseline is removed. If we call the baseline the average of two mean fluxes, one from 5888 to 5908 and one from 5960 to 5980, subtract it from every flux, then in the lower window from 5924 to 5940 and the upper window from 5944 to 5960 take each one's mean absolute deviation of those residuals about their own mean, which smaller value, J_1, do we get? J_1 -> 0.75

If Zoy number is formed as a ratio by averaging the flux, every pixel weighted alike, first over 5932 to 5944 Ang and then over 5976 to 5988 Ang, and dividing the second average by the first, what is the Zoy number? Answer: 0.99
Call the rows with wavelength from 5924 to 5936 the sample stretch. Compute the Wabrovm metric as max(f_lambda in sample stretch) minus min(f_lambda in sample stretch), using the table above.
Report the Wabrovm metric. 1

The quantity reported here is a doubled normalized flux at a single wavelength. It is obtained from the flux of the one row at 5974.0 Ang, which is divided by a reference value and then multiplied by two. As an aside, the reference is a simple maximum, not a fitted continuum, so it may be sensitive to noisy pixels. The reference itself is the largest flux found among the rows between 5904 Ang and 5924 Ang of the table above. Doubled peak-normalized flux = 2.00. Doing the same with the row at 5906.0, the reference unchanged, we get 1.95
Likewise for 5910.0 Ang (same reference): 1.94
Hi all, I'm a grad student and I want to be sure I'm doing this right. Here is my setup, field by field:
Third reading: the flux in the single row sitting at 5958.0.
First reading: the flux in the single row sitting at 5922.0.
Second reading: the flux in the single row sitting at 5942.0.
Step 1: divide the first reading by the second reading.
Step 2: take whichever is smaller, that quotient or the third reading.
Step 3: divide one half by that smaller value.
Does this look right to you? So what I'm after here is 0.4953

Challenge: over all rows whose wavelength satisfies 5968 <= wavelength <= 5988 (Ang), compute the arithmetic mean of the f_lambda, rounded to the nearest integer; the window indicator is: 210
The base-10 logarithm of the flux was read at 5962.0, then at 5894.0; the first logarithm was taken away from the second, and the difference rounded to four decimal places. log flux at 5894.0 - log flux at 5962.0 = -0.0209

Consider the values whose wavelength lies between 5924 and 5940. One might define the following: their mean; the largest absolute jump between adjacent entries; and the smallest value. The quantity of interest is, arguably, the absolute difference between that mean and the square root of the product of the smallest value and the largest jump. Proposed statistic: 193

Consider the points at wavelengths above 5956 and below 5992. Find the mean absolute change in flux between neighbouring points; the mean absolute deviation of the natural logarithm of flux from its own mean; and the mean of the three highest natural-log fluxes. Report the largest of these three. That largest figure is 5.36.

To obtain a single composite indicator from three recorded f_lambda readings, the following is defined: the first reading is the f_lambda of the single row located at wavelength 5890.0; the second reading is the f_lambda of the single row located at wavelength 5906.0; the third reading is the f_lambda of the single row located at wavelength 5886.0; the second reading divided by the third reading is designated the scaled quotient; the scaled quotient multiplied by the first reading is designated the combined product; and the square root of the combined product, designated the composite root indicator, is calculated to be 14.3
